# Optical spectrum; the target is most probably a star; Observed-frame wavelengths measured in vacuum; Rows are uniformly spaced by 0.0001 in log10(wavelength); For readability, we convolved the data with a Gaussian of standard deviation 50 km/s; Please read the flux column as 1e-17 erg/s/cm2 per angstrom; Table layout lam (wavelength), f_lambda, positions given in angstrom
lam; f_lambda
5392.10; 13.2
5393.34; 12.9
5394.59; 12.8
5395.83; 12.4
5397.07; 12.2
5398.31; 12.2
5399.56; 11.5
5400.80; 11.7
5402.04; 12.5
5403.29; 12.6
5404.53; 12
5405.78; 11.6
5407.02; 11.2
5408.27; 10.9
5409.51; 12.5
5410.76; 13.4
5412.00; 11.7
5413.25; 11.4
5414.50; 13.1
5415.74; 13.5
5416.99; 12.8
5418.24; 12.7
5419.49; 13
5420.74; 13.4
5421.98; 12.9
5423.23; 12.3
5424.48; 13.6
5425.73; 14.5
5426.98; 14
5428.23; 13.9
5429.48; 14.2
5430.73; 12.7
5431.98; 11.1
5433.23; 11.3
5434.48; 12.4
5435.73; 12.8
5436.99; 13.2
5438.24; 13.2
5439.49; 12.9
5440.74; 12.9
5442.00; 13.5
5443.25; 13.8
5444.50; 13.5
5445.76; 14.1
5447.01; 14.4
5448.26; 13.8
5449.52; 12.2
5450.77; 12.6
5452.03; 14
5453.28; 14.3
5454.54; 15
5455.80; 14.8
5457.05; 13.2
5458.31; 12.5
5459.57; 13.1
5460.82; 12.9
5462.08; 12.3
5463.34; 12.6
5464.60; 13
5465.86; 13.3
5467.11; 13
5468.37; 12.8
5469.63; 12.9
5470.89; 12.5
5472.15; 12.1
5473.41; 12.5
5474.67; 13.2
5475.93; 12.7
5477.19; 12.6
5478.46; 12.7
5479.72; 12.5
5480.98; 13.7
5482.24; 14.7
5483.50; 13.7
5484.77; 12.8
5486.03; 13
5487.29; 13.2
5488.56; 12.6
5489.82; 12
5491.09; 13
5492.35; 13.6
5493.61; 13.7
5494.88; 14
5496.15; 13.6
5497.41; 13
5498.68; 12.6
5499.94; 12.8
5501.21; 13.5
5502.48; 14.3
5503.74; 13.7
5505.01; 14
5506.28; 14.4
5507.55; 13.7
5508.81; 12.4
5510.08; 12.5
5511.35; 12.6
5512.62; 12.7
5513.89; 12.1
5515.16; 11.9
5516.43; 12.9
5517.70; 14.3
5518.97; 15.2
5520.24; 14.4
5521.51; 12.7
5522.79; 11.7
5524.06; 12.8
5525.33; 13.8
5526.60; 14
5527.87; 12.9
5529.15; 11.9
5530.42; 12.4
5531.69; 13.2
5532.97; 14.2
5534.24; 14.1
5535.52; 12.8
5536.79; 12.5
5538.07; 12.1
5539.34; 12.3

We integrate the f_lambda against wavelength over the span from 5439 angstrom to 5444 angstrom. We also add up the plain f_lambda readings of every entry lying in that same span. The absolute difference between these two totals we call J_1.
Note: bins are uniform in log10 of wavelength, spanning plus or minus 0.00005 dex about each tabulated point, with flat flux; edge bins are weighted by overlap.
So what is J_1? 13.4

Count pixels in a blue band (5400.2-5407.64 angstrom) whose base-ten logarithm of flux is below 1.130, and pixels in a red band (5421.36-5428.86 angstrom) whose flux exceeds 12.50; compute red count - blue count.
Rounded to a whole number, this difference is -1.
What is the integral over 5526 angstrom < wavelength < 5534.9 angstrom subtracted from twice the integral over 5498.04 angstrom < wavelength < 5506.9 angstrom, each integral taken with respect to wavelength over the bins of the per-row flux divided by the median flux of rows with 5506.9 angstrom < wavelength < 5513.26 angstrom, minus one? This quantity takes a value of 1.0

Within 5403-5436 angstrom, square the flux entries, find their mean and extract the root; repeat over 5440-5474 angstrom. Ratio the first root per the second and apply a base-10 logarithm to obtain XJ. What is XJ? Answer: -0.019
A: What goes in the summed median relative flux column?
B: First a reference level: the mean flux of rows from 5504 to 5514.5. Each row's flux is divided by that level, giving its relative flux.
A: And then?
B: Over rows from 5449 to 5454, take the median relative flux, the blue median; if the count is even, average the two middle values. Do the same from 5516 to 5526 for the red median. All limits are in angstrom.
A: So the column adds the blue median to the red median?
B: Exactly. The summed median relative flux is 2.04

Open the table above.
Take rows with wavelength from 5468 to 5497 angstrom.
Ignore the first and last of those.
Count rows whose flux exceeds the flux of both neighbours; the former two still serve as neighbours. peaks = 6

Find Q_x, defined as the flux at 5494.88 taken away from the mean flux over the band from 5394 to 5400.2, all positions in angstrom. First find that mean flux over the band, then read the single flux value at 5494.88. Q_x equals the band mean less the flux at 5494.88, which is -1.8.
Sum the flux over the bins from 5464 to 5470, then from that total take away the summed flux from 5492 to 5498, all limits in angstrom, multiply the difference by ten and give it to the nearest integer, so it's -29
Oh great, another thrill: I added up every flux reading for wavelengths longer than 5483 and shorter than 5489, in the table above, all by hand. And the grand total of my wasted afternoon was 65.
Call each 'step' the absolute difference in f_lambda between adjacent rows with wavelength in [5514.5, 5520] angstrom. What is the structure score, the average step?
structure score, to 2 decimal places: 1.10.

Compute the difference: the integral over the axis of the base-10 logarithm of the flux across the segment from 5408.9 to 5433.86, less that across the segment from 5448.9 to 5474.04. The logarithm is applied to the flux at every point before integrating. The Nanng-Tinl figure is -0.37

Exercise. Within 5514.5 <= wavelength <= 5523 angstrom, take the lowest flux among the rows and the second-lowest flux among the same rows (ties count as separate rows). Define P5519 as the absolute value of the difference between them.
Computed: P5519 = 0.20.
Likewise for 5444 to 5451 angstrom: 0.40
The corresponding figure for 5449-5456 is 0.40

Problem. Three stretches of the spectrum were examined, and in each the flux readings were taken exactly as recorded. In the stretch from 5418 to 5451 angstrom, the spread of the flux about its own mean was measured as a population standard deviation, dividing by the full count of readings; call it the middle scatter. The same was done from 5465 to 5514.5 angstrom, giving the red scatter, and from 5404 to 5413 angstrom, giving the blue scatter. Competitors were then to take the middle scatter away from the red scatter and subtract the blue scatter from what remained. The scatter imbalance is -1.0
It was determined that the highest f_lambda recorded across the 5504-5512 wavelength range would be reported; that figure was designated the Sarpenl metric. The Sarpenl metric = 14.4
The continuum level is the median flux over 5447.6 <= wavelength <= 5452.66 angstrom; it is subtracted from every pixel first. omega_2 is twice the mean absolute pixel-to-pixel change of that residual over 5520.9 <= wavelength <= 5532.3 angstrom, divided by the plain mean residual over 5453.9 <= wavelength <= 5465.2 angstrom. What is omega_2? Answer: 25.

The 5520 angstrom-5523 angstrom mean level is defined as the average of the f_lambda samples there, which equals 12.9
